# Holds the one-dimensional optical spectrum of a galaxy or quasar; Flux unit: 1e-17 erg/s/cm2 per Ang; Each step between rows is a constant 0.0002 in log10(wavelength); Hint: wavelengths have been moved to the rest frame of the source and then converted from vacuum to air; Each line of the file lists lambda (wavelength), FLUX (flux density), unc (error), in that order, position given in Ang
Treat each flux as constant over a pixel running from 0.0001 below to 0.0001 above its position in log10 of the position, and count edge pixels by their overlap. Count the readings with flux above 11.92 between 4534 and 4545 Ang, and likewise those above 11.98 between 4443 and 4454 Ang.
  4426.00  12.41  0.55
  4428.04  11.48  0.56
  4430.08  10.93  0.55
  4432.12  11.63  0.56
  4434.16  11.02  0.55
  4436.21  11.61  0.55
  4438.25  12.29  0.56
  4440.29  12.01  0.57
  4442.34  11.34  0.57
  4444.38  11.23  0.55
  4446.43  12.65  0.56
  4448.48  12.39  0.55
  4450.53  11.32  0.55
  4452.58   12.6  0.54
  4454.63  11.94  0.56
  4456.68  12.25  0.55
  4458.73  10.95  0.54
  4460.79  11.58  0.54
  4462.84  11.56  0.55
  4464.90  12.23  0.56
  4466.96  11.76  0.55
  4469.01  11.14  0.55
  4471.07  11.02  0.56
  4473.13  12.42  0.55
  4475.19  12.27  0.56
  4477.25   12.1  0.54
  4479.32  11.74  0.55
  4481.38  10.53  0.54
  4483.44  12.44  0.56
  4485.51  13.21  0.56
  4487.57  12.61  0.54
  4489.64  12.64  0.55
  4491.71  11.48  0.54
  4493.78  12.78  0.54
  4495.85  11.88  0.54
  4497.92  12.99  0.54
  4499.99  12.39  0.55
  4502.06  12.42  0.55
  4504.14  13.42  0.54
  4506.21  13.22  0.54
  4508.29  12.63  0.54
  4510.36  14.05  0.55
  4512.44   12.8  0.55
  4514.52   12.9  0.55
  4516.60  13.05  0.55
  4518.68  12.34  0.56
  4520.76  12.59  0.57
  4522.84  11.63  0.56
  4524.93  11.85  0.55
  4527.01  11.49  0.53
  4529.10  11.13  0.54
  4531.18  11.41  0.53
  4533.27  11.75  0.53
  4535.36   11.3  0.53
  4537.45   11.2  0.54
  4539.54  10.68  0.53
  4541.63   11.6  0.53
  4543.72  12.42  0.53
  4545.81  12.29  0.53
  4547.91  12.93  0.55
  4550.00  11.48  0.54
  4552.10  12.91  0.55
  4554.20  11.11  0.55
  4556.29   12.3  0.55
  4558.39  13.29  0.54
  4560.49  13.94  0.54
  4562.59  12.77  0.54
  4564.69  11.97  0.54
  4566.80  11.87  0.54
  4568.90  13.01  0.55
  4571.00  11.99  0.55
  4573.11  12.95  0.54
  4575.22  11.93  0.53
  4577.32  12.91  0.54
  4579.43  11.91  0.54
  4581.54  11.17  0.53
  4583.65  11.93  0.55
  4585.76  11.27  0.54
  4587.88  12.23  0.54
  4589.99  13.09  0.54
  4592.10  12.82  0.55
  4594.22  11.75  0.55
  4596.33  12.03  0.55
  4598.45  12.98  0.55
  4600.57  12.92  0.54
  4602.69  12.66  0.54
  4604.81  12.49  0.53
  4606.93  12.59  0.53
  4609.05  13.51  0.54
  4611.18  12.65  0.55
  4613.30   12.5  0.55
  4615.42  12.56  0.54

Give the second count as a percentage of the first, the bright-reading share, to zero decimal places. 300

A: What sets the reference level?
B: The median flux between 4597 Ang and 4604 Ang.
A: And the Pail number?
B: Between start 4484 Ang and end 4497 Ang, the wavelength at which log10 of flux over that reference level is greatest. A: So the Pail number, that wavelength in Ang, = 4485.51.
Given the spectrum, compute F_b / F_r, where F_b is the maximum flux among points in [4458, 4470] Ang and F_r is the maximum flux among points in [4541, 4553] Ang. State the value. 0.95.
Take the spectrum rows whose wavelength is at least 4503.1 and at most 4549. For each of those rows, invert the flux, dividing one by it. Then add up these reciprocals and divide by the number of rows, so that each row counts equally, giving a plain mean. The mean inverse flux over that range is 0.0823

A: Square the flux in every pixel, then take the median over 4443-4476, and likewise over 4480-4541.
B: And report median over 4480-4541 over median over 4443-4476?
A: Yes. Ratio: 1.10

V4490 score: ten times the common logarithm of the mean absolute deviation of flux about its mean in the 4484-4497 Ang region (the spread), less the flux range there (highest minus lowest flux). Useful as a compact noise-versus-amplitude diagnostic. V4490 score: -4.72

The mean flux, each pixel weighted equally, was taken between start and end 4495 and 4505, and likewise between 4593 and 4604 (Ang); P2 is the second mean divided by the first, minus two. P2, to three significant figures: -1.01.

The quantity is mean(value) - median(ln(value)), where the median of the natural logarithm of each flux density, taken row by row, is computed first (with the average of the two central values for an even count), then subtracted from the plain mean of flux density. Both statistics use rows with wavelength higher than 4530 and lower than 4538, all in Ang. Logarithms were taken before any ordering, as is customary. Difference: 9.0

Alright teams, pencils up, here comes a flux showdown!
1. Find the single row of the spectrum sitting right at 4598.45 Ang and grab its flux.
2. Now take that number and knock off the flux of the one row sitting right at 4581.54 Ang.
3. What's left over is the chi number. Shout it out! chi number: 1.8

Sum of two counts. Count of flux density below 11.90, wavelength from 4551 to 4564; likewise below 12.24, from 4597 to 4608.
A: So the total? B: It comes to 1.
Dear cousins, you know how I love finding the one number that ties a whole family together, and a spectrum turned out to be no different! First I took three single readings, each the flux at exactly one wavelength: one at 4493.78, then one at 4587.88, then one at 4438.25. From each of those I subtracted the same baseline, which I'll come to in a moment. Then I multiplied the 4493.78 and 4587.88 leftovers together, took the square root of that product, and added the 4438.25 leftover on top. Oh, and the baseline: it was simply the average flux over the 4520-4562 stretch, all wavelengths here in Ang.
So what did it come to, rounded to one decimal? 0.8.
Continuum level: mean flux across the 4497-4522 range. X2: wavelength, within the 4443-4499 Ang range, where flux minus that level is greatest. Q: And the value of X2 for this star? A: 4485.51 Ang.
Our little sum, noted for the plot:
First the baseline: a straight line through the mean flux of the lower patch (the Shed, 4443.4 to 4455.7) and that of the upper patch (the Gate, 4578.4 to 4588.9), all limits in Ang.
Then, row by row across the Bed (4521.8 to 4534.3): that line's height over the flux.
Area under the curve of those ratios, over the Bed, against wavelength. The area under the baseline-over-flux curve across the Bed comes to 12.8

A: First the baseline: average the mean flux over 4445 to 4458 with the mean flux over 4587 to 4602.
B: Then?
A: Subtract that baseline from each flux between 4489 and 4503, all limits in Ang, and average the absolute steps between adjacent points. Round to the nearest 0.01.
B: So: 0.85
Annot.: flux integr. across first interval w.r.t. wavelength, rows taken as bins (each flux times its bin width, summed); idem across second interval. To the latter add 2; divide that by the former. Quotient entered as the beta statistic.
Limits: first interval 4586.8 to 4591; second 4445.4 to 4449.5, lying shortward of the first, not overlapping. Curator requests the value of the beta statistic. 1.00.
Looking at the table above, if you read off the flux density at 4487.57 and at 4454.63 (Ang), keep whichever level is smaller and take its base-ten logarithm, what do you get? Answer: 1.08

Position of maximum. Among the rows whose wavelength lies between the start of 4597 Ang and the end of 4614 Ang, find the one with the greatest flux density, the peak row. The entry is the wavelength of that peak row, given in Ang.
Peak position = 4609.05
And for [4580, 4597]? 4589.99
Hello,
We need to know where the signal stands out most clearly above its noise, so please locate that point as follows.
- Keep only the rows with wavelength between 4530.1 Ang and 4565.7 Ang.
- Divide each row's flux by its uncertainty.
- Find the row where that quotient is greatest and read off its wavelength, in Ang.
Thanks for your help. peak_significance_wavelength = 4560.49 Ang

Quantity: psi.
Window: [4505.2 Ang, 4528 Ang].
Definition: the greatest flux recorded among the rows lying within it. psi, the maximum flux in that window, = 14.05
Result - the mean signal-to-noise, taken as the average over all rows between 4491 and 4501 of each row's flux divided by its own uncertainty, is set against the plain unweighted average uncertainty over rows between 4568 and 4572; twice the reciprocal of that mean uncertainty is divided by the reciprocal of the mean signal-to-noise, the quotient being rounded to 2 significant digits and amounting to 83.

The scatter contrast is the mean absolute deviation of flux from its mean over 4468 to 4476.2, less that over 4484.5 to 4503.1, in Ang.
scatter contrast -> 0.2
